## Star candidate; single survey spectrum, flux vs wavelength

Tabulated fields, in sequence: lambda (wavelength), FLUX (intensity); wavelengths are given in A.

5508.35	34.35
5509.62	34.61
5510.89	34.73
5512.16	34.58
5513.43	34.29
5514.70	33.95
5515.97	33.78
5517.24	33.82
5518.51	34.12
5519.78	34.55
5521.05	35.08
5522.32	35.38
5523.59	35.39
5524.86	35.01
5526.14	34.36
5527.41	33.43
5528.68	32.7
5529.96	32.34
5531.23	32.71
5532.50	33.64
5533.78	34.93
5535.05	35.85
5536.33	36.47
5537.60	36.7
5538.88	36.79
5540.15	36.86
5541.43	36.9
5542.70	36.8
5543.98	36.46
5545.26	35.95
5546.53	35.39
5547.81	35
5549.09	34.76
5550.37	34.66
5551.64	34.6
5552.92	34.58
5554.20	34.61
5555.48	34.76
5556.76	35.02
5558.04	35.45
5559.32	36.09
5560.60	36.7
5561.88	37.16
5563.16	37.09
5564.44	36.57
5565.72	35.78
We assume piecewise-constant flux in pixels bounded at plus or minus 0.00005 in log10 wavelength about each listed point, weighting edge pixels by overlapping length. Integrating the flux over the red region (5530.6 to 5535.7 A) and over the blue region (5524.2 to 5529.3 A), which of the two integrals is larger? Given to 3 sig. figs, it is 175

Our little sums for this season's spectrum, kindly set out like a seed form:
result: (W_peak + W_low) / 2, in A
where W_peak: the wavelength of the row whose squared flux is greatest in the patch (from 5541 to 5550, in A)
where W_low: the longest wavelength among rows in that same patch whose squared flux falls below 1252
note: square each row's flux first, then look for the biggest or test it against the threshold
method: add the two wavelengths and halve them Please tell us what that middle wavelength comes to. 5545.3 A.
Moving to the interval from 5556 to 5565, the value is 5559.3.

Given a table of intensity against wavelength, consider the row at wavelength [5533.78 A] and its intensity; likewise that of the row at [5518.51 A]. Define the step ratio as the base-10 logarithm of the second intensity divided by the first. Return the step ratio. -0.01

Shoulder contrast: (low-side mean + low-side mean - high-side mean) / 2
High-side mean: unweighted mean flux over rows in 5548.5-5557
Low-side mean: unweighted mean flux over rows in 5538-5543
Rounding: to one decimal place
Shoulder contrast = 19.5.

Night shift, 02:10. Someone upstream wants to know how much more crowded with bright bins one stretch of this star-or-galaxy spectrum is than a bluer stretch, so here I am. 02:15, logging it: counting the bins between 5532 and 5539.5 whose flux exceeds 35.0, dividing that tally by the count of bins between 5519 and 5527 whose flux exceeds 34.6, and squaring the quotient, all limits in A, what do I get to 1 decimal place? 1.0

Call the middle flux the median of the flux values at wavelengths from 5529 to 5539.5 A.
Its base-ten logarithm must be 1.549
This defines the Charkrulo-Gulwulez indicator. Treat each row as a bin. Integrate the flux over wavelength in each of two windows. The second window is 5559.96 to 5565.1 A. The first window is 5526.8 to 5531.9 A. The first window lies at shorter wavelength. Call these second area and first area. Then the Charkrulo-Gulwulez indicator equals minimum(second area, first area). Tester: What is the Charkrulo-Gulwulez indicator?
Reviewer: 167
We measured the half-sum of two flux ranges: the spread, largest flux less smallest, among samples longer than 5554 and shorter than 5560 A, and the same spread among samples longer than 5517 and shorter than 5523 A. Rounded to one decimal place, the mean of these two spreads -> 1.5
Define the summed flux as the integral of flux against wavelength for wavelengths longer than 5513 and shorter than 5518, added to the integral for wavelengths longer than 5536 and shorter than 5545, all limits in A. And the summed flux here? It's 500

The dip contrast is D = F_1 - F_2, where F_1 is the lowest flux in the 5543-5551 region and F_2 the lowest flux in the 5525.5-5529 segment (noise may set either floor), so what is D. 2.0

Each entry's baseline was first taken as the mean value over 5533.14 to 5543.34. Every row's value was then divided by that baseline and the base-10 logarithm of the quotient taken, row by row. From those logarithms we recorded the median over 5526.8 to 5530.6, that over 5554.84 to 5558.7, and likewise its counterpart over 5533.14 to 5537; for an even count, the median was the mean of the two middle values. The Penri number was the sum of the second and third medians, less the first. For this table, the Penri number 0.023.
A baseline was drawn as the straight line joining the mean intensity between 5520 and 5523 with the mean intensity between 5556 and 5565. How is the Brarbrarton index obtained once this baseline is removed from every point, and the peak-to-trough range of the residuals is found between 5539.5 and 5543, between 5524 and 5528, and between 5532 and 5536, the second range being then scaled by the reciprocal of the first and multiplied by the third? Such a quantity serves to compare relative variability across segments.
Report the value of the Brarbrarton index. 26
